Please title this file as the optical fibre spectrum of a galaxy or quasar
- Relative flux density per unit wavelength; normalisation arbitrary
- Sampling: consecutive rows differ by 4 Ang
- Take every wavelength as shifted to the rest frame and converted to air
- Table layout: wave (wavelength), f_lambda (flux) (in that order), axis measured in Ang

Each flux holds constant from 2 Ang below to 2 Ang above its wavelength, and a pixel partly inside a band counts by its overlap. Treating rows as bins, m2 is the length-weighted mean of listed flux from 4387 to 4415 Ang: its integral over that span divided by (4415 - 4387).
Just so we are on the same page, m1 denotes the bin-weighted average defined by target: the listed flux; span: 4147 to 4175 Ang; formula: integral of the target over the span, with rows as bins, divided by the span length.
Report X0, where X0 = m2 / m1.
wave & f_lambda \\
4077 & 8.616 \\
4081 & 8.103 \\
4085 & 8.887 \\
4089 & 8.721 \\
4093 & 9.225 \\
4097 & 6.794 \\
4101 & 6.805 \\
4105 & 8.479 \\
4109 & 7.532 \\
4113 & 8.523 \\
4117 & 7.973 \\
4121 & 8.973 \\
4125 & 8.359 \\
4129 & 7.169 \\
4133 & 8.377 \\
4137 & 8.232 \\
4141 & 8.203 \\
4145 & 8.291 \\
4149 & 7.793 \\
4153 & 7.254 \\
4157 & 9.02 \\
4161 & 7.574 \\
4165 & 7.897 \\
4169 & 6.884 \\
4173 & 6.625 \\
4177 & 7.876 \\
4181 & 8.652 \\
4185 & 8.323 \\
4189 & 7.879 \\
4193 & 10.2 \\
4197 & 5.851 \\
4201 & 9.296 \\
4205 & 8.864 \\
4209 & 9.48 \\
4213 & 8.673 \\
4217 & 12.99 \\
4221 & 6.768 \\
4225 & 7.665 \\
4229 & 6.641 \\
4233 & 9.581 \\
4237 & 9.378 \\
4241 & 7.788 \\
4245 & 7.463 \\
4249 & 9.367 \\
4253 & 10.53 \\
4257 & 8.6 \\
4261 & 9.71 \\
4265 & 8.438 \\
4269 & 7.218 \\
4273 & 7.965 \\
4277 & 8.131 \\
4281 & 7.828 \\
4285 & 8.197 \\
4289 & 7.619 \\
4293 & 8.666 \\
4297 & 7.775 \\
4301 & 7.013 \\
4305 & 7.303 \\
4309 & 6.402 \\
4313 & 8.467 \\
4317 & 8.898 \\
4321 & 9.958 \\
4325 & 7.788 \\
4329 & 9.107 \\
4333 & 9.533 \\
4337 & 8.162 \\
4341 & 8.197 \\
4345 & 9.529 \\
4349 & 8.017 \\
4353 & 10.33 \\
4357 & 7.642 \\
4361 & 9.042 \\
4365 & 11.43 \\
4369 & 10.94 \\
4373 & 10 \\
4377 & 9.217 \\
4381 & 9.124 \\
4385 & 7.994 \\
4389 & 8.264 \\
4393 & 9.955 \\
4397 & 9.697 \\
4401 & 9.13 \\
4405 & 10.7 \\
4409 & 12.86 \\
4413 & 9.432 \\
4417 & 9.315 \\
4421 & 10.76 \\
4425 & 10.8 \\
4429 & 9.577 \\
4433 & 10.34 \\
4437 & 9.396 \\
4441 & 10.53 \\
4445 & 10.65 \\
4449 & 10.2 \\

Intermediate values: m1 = 7.6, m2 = 10.0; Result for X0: 1.32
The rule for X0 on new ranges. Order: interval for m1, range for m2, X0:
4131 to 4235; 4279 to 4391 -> 1.05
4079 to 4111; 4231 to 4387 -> 1.08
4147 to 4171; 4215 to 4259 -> 1.14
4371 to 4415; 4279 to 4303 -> 0.81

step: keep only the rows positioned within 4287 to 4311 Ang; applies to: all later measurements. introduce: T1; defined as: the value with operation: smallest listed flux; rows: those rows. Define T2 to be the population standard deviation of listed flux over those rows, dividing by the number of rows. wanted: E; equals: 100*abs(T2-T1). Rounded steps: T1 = 6.402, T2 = 0.7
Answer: 570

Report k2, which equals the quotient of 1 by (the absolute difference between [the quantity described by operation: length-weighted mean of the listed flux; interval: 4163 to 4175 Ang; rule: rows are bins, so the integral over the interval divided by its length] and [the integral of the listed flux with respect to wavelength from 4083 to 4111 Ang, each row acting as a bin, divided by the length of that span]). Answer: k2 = 1.1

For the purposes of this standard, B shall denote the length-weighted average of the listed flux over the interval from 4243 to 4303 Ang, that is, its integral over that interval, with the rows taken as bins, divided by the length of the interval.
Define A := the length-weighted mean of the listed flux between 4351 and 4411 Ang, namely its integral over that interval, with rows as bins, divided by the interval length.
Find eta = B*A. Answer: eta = 81.0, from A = 9.8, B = 8.3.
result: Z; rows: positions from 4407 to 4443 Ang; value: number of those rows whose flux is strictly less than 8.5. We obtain 0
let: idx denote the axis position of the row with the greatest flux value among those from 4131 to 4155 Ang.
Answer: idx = 4133 Ang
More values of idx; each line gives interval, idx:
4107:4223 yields 4217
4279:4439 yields 4409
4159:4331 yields 4217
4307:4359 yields 4353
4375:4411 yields 4409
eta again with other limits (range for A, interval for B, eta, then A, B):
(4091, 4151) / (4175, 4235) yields 69.1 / 8.0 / 8.6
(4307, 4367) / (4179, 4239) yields 76.7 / 8.8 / 8.7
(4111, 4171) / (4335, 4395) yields 73.8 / 8.0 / 9.2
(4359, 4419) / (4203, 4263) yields 87.3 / 9.8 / 8.9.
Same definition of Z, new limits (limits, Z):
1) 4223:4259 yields 4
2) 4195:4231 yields 4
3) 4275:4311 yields 8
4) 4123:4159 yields 8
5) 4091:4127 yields 6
